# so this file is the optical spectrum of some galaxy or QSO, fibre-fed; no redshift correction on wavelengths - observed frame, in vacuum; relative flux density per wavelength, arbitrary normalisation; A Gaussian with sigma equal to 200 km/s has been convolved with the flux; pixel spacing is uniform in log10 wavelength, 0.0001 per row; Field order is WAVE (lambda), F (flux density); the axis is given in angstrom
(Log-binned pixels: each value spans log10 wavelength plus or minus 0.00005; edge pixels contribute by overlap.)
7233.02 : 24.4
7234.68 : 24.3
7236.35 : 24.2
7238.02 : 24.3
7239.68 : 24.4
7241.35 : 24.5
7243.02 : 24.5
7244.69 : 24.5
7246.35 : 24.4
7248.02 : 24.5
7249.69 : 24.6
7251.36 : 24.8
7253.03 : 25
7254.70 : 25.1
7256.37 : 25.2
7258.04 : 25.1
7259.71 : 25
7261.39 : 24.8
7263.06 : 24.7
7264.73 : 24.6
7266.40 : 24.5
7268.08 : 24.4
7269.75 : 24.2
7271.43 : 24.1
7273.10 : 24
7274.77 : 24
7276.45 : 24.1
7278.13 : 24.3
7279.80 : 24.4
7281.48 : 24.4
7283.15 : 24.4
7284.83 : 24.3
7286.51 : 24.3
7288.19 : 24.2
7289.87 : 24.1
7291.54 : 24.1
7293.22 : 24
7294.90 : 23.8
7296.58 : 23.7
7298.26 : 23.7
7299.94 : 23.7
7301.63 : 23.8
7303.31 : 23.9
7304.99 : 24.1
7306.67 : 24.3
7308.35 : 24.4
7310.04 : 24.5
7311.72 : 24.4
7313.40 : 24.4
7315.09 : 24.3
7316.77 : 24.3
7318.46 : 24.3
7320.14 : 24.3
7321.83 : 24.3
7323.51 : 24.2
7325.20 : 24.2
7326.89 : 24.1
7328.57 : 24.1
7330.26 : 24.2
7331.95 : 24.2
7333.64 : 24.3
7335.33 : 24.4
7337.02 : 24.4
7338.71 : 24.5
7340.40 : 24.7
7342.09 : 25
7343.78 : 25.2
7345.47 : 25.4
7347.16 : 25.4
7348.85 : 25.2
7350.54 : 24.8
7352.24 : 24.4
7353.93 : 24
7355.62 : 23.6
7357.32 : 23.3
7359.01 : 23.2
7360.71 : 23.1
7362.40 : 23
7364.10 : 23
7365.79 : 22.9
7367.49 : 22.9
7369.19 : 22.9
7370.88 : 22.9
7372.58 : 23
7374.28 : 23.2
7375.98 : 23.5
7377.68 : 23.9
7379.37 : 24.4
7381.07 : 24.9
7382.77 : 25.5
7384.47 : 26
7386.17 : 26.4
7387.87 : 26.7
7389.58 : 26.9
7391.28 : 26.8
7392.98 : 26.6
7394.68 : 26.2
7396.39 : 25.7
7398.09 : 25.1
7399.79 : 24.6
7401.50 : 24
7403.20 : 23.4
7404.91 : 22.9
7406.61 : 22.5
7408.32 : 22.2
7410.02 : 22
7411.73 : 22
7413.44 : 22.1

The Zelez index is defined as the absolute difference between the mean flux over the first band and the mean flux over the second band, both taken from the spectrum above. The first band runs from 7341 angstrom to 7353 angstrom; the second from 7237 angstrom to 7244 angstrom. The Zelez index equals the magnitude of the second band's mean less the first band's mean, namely 0.6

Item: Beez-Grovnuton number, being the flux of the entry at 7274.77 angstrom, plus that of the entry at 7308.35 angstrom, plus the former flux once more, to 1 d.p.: 72.4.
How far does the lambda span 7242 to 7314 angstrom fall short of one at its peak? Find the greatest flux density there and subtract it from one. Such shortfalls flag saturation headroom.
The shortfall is -24.2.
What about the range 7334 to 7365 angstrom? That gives -24.4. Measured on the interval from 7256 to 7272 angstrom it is -24.2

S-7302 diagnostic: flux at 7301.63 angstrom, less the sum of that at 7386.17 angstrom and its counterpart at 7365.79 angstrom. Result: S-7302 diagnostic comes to -25.5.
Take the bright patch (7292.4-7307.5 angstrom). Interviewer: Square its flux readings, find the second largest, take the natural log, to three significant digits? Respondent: 6.36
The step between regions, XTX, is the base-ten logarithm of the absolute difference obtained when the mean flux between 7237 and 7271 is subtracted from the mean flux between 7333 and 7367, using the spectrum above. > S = -0.33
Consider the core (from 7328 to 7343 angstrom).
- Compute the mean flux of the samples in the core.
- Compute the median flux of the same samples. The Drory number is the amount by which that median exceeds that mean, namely -0.02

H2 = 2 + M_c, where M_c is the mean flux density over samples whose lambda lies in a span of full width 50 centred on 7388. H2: 26.2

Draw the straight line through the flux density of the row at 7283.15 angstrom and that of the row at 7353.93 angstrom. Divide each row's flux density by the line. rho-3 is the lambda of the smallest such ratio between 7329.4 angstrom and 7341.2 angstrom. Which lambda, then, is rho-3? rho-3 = 7330.26 angstrom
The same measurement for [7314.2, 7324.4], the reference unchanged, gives 7323.51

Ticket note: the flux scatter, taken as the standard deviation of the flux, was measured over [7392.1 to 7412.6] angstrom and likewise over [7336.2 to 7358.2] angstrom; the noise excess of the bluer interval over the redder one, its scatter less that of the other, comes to -1.0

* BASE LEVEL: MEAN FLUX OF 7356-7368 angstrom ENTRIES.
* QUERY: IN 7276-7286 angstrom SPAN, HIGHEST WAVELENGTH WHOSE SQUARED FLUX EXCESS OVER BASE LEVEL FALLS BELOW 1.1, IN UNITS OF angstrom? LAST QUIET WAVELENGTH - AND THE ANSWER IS 7276.45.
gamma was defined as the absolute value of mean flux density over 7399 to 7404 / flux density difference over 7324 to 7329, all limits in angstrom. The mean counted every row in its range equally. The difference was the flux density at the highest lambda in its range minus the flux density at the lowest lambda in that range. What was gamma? 240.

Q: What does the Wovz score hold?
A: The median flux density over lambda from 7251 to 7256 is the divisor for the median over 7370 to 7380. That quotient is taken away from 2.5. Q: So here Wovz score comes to 1.57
